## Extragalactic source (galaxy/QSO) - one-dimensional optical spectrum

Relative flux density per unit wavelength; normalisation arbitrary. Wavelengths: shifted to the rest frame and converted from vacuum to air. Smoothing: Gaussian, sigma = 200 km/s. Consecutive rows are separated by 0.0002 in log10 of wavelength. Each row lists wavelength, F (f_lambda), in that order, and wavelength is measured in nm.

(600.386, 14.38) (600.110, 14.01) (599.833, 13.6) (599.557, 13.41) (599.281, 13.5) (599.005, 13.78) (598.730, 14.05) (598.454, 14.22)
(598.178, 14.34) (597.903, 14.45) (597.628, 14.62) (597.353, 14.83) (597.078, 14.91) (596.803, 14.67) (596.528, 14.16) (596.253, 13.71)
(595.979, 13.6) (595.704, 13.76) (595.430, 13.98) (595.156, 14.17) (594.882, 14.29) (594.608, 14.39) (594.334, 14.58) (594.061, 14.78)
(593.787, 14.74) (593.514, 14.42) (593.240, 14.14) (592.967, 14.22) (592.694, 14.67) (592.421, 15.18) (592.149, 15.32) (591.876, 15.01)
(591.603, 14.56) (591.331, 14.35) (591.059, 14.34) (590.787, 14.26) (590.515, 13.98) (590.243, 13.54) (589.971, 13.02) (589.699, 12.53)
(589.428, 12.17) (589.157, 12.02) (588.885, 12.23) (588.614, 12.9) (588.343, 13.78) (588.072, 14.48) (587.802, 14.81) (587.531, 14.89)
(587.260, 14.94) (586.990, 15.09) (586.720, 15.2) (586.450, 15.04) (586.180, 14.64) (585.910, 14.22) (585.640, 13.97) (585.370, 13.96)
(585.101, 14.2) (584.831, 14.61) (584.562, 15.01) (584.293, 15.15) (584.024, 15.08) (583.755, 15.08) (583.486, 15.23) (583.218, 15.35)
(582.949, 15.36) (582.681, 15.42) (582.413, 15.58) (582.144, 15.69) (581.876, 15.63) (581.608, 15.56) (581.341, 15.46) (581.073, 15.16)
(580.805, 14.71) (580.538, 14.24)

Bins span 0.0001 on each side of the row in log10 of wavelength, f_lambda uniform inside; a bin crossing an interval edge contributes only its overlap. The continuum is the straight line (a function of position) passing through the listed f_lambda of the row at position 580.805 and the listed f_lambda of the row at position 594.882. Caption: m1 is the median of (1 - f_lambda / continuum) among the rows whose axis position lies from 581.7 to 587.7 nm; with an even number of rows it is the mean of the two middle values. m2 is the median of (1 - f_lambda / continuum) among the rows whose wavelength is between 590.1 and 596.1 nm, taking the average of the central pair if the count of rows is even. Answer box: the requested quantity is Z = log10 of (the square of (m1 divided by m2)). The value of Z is 2.6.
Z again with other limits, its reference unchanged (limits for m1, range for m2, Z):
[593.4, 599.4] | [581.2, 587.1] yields -1.9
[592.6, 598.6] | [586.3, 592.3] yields 0.4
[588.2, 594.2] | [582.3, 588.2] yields -1.0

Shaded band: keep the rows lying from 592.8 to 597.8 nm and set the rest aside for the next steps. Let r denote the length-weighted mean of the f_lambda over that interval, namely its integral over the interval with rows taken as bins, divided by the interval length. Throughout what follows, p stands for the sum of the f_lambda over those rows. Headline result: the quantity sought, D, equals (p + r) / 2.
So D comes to 136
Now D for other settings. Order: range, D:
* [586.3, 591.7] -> 146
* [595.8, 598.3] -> 72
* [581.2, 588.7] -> 216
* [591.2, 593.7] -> 73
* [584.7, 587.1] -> 73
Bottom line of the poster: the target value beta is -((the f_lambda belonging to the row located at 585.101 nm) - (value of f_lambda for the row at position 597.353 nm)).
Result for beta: 0.6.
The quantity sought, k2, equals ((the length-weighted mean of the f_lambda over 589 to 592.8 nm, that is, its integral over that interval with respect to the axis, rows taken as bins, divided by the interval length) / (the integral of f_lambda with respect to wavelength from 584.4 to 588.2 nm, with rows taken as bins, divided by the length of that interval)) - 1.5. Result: -0.55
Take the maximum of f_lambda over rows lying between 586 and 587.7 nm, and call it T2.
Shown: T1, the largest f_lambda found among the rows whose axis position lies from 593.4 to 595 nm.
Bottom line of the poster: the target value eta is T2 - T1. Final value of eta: 0.42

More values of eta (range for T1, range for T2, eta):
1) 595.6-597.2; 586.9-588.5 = 0.18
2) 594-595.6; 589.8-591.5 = -0.43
